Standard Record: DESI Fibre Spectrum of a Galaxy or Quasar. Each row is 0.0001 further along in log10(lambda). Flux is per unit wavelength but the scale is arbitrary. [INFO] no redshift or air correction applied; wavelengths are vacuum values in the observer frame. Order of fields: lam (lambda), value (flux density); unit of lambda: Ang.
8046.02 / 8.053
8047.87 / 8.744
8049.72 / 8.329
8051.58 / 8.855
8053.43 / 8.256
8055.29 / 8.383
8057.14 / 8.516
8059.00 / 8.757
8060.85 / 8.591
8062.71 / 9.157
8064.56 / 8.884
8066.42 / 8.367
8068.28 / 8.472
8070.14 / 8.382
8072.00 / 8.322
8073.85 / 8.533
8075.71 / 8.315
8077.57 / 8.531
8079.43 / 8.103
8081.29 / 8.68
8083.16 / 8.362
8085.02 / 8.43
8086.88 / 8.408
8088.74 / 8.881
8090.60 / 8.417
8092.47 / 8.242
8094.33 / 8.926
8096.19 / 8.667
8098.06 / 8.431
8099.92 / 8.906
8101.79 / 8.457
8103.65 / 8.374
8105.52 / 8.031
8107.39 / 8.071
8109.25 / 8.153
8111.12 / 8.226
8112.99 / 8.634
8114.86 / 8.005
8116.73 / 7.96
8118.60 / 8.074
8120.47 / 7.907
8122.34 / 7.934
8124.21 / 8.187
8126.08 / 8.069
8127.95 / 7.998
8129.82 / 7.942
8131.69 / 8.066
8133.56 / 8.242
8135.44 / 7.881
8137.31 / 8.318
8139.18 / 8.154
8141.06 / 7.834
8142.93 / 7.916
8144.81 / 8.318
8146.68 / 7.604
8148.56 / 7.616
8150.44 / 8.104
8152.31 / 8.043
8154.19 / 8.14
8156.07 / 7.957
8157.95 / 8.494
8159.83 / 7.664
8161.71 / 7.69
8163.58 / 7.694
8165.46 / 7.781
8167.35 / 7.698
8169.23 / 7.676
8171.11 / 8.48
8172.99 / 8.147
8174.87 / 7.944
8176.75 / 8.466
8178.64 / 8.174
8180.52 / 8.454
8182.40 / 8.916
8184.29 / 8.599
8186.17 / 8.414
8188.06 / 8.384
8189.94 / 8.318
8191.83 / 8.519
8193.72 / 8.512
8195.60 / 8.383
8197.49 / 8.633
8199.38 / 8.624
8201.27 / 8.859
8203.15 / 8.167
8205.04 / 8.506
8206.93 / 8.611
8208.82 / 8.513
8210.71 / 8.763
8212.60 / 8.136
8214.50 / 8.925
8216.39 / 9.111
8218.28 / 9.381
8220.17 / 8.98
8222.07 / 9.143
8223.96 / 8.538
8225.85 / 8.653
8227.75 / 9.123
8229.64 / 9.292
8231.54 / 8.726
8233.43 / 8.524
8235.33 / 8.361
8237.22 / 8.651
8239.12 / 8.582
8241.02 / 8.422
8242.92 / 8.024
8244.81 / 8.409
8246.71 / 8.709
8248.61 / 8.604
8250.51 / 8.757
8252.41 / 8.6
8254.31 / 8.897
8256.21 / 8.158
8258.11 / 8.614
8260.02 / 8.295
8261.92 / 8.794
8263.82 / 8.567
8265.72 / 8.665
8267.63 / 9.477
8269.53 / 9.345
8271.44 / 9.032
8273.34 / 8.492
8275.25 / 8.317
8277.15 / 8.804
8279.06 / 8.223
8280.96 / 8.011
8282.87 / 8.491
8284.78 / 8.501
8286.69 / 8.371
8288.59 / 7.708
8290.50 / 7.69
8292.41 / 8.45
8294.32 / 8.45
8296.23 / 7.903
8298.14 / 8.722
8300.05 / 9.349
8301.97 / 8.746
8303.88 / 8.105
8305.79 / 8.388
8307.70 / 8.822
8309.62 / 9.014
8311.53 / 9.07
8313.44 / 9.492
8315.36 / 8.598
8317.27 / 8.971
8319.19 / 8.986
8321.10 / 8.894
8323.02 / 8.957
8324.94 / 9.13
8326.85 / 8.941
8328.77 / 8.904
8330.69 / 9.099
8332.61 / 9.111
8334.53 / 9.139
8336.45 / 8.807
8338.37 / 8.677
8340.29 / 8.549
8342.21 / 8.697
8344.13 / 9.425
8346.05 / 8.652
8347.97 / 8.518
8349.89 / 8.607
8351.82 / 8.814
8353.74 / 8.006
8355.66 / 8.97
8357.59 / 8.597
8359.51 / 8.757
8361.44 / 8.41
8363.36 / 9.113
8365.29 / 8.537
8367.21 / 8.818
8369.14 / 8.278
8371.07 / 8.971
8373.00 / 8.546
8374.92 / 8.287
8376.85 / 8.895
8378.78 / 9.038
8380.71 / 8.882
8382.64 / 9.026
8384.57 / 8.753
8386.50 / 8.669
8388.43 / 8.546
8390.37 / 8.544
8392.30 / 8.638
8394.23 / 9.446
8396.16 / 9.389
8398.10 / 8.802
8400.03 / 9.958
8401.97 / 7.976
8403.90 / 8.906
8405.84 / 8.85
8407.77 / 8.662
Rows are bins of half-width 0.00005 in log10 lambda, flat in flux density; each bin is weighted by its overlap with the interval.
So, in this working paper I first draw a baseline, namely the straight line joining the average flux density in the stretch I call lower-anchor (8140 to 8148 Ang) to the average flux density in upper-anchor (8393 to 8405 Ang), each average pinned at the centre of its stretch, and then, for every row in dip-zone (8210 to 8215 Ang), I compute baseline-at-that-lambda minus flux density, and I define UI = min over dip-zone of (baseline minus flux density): -0.7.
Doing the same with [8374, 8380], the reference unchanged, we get -0.1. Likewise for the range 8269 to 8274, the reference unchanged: -0.9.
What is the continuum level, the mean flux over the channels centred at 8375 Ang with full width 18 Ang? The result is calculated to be 8.75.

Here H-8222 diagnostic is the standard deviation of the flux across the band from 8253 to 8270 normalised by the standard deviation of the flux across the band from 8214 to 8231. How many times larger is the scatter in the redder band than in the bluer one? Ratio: 1.6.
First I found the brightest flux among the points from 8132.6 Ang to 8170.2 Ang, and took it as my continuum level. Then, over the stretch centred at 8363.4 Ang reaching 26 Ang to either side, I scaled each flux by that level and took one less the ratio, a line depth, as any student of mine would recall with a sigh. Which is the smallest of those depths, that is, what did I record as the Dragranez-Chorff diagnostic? -0.110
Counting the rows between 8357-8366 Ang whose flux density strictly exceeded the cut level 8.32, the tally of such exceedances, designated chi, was 5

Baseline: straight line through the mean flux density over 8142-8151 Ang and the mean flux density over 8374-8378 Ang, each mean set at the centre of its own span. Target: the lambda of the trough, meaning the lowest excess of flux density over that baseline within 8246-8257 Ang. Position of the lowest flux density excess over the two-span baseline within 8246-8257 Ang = 8256.21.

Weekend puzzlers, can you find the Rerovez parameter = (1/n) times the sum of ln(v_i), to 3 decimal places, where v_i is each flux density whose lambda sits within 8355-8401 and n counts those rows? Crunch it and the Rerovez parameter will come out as 2.177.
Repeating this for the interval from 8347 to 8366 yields 2.155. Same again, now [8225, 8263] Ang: 2.152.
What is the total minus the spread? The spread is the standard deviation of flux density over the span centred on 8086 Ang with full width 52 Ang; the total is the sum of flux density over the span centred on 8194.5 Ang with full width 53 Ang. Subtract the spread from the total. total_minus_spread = 238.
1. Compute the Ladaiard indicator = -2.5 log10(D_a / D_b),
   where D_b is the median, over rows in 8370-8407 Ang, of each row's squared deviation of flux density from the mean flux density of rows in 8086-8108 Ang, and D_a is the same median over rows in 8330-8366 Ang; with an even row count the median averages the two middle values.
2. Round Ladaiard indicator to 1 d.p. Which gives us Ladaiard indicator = 0.8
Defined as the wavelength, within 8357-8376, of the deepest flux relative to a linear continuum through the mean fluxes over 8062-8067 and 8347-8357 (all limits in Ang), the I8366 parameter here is 8369.14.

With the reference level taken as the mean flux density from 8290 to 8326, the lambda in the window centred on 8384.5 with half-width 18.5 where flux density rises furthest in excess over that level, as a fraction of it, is 8400.03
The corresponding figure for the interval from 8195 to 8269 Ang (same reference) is 8267.63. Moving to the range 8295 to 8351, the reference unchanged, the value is 8313.44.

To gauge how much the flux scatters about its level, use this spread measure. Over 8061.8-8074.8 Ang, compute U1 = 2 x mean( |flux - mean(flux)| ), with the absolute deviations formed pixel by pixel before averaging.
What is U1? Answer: 0.49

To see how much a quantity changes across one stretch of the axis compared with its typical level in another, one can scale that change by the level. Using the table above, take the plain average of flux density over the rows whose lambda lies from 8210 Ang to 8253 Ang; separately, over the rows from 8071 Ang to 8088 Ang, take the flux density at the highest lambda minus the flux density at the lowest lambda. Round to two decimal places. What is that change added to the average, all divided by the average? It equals 1.01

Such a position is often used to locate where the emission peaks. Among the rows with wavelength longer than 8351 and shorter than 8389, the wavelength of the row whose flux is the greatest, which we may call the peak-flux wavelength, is 8363.36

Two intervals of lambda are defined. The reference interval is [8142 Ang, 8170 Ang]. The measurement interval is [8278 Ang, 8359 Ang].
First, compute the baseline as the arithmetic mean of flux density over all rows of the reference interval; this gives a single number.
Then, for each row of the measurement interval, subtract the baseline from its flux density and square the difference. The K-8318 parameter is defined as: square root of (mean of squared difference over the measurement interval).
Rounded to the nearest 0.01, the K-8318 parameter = 0.90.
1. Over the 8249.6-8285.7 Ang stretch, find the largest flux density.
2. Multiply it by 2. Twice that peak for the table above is 19.0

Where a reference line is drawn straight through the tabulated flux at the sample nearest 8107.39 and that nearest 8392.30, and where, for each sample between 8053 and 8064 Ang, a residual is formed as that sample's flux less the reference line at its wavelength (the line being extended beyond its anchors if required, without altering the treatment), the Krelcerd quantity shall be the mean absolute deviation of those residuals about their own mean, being 0.23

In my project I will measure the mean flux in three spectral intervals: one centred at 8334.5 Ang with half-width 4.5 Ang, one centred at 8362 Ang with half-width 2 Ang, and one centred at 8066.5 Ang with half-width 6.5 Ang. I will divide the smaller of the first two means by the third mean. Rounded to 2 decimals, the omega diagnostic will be 1.02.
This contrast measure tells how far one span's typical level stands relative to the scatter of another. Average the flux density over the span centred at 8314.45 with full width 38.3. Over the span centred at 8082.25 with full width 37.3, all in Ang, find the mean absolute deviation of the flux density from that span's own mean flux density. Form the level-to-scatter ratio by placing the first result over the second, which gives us 46.5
